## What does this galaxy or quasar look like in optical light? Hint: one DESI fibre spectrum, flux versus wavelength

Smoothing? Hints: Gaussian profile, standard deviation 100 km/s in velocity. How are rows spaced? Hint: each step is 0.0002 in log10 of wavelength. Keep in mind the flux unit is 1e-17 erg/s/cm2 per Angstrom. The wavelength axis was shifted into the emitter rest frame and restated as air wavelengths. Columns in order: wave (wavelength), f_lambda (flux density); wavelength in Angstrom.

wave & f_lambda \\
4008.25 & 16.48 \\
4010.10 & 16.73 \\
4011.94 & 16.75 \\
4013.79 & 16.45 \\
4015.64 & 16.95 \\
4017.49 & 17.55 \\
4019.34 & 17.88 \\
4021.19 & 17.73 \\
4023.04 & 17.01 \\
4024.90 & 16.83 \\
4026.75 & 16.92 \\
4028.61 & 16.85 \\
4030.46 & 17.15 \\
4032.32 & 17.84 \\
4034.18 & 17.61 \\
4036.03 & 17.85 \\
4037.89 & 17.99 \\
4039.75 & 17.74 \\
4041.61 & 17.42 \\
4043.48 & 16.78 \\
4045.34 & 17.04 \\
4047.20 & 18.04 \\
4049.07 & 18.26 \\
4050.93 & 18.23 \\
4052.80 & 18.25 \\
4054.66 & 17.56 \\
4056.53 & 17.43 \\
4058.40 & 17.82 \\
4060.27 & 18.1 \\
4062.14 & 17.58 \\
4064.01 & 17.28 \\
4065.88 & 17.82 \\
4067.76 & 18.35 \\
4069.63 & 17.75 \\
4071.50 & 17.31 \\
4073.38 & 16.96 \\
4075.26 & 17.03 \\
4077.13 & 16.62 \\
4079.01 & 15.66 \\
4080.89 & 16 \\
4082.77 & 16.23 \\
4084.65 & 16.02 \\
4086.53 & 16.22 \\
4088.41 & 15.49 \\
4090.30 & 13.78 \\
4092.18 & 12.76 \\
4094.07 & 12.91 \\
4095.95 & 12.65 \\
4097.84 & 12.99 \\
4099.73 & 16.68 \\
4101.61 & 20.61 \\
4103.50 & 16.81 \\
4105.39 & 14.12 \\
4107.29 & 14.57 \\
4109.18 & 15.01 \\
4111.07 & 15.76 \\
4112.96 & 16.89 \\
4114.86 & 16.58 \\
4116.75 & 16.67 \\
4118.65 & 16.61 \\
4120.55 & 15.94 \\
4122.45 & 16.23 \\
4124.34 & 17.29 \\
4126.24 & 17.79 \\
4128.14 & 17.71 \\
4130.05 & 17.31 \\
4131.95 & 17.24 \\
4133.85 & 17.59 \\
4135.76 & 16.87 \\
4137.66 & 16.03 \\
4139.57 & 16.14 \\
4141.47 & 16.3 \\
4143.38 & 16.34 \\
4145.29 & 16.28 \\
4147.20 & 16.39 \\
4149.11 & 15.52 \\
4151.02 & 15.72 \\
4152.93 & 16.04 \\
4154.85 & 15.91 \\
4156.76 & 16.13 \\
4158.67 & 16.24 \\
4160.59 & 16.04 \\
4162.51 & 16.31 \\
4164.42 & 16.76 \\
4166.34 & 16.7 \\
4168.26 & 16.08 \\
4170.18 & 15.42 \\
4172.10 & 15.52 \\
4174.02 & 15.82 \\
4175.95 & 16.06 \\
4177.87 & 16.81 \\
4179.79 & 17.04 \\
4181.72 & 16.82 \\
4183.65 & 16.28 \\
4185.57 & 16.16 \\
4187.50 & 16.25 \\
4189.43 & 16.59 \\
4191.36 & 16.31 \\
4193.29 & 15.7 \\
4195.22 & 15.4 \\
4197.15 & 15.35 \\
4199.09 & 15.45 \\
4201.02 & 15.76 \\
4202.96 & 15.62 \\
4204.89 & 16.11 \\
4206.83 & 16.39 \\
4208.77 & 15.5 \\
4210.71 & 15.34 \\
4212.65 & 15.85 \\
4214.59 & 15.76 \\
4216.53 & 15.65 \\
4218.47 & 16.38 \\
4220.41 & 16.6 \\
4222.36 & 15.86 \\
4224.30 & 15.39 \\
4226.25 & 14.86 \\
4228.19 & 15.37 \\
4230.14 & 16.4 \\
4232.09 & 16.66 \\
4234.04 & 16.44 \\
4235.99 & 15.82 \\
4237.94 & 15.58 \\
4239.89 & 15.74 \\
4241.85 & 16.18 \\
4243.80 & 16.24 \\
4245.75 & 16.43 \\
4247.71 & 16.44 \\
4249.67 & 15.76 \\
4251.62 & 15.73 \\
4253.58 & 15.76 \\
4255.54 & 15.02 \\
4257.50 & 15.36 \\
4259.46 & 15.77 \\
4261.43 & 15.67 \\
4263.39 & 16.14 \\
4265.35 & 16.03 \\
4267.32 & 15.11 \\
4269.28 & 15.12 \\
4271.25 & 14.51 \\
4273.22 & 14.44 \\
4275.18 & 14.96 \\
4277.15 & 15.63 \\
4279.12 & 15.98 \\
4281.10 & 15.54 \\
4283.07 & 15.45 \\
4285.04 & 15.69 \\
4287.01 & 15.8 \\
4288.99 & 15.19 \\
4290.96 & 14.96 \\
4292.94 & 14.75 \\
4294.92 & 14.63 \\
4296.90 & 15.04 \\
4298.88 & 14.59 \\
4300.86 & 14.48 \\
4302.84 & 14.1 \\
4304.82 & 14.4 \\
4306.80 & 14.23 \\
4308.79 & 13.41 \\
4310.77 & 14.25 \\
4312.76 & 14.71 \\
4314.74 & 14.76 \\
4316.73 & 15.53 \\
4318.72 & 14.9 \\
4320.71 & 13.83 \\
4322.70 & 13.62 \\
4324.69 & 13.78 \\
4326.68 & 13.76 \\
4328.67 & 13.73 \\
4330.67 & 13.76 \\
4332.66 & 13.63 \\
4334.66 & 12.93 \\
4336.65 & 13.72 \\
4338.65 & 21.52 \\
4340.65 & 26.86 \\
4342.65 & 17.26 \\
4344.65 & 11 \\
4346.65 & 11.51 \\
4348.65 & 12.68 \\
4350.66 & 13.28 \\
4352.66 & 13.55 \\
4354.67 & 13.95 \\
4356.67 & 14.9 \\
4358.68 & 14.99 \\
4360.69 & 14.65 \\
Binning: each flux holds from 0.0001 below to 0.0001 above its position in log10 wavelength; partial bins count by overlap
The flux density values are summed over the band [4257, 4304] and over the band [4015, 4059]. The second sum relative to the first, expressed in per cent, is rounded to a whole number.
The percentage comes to 115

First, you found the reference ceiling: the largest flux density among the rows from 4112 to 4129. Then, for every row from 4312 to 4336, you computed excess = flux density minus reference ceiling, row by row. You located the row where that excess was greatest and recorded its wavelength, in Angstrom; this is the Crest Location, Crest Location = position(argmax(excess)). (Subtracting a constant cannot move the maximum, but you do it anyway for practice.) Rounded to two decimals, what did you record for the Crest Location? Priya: 4316.73 Angstrom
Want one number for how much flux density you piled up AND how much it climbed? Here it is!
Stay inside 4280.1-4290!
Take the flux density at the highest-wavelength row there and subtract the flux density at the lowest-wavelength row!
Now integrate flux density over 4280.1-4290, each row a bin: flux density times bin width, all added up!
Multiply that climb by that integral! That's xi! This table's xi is -54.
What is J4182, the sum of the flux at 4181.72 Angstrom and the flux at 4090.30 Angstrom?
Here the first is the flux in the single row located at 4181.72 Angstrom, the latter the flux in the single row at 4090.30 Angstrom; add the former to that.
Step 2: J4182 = 31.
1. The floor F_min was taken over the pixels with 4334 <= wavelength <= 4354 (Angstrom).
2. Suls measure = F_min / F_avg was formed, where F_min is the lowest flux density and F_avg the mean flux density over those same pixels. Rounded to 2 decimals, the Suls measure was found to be 0.71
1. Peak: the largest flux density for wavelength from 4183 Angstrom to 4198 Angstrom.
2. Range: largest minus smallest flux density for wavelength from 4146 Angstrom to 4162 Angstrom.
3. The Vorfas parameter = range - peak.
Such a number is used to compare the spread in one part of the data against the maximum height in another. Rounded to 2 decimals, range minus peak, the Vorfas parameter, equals -15.72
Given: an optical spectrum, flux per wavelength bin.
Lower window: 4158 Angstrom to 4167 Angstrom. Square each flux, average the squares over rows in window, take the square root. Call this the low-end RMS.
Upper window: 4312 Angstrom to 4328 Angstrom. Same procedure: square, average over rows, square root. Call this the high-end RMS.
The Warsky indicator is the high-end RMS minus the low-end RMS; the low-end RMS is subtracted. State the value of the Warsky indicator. -2.0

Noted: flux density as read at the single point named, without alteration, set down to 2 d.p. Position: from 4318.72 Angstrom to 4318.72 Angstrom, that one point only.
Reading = 14.90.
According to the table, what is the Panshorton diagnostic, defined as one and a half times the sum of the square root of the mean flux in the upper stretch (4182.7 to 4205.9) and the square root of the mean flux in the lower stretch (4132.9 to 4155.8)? 12.0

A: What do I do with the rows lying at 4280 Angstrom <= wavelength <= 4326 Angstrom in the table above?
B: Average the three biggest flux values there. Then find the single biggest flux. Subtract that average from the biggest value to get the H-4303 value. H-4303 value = 0.12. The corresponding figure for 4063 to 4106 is 1.68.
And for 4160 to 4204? 0.15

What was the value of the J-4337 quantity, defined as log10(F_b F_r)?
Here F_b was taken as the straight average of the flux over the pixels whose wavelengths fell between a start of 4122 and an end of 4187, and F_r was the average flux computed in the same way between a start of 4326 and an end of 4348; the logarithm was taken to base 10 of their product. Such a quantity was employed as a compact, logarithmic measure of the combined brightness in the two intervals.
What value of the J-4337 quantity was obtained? 2.404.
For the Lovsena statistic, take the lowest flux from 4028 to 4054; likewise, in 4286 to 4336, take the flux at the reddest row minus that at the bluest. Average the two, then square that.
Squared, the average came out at 48.4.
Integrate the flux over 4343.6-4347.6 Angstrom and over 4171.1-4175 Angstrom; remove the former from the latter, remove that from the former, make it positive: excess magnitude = 30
